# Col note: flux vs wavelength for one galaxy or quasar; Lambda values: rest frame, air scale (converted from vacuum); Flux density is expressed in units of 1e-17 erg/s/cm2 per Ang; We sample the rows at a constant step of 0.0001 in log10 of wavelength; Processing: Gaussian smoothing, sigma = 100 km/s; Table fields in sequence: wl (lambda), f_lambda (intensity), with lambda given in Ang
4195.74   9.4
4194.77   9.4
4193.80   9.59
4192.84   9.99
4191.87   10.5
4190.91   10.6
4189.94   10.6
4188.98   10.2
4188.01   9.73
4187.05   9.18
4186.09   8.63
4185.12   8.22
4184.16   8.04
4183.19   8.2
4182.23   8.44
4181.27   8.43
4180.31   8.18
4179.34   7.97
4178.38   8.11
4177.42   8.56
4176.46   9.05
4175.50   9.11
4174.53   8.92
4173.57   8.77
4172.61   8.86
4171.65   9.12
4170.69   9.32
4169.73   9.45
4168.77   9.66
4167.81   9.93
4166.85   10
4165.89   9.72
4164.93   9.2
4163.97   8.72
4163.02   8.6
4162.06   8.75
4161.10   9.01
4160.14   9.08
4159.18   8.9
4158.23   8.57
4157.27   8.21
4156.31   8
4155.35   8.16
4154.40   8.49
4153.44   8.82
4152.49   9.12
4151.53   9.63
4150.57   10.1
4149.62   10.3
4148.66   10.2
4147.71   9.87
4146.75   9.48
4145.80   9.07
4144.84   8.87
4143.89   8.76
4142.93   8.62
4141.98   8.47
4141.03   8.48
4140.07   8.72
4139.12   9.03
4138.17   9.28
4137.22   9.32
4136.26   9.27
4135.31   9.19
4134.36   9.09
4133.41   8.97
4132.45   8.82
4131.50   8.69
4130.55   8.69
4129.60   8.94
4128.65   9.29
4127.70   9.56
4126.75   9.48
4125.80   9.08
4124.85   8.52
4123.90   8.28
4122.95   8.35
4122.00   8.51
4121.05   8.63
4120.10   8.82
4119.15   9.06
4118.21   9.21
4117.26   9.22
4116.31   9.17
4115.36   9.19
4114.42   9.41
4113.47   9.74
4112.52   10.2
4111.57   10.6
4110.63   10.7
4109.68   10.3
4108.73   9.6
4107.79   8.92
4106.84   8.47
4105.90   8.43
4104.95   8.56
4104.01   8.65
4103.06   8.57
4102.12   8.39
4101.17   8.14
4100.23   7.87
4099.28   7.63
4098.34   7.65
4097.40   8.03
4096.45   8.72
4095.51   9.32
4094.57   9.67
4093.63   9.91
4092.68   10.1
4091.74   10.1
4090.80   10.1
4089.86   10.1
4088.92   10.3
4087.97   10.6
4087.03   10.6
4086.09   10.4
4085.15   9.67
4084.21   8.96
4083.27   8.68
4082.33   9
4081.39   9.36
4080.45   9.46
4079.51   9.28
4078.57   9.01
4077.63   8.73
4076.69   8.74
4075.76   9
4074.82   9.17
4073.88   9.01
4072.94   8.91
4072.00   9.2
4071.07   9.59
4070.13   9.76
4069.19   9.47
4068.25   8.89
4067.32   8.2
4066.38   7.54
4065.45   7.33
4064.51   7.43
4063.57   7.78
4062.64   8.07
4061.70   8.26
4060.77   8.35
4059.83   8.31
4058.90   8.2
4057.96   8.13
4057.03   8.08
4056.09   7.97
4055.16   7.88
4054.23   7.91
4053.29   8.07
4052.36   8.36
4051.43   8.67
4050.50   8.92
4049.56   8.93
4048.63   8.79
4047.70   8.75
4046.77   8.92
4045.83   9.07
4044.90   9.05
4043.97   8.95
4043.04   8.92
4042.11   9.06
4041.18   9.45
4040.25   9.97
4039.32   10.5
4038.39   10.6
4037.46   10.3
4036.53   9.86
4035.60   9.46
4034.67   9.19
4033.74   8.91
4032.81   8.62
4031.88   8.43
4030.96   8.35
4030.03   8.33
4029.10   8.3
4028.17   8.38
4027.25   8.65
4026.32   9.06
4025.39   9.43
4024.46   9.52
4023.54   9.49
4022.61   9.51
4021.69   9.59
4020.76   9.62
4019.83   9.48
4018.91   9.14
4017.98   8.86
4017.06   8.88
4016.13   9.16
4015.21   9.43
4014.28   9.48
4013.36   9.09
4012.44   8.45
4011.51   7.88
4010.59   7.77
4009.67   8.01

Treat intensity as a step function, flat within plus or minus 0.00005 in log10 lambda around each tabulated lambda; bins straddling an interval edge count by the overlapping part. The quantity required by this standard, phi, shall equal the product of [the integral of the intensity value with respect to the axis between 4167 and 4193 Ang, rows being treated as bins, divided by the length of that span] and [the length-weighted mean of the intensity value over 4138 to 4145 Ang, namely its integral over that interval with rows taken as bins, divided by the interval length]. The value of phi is 80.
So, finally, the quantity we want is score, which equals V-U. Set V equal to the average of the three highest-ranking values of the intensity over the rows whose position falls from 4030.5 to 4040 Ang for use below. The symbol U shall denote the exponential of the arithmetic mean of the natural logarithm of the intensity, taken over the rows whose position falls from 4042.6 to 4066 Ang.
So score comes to 2.1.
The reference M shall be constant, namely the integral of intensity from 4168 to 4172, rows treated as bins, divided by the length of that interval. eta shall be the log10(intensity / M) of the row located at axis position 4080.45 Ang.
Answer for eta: 0.001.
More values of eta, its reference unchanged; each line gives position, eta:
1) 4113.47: 0.014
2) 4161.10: -0.020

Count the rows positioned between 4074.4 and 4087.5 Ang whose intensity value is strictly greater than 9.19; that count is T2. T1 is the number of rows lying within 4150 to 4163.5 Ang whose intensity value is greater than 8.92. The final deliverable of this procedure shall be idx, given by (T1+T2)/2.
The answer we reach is 5.5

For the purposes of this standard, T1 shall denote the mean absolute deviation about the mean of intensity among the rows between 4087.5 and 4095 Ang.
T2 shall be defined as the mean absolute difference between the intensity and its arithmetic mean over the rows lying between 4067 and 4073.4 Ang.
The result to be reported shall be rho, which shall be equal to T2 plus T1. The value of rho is 0.6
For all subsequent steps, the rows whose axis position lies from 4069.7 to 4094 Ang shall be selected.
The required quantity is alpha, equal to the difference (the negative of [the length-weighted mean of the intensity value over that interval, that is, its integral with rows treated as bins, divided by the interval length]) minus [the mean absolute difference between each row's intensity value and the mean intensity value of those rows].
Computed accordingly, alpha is -10.1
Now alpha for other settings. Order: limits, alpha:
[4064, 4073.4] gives -9.4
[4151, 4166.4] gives -9.2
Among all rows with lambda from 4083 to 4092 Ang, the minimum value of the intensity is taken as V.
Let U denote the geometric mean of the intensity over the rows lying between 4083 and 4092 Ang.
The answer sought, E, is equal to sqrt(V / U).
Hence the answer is 0.935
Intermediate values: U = 9.9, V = 8.68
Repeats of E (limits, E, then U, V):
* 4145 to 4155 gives 0.946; 9.5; 8.49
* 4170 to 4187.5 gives 0.962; 8.6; 7.97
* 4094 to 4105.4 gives 0.952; 8.4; 7.63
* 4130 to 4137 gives 0.985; 9.0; 8.69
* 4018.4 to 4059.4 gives 0.938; 8.9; 7.88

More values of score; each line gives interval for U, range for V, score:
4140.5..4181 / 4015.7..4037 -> 0.7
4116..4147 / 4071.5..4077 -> 0.2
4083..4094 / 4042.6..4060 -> -0.9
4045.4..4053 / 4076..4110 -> 1.7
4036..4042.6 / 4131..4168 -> 0.3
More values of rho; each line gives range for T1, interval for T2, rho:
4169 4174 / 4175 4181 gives 0.6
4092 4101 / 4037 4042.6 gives 1.4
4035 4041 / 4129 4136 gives 0.5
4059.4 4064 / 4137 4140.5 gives 0.4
